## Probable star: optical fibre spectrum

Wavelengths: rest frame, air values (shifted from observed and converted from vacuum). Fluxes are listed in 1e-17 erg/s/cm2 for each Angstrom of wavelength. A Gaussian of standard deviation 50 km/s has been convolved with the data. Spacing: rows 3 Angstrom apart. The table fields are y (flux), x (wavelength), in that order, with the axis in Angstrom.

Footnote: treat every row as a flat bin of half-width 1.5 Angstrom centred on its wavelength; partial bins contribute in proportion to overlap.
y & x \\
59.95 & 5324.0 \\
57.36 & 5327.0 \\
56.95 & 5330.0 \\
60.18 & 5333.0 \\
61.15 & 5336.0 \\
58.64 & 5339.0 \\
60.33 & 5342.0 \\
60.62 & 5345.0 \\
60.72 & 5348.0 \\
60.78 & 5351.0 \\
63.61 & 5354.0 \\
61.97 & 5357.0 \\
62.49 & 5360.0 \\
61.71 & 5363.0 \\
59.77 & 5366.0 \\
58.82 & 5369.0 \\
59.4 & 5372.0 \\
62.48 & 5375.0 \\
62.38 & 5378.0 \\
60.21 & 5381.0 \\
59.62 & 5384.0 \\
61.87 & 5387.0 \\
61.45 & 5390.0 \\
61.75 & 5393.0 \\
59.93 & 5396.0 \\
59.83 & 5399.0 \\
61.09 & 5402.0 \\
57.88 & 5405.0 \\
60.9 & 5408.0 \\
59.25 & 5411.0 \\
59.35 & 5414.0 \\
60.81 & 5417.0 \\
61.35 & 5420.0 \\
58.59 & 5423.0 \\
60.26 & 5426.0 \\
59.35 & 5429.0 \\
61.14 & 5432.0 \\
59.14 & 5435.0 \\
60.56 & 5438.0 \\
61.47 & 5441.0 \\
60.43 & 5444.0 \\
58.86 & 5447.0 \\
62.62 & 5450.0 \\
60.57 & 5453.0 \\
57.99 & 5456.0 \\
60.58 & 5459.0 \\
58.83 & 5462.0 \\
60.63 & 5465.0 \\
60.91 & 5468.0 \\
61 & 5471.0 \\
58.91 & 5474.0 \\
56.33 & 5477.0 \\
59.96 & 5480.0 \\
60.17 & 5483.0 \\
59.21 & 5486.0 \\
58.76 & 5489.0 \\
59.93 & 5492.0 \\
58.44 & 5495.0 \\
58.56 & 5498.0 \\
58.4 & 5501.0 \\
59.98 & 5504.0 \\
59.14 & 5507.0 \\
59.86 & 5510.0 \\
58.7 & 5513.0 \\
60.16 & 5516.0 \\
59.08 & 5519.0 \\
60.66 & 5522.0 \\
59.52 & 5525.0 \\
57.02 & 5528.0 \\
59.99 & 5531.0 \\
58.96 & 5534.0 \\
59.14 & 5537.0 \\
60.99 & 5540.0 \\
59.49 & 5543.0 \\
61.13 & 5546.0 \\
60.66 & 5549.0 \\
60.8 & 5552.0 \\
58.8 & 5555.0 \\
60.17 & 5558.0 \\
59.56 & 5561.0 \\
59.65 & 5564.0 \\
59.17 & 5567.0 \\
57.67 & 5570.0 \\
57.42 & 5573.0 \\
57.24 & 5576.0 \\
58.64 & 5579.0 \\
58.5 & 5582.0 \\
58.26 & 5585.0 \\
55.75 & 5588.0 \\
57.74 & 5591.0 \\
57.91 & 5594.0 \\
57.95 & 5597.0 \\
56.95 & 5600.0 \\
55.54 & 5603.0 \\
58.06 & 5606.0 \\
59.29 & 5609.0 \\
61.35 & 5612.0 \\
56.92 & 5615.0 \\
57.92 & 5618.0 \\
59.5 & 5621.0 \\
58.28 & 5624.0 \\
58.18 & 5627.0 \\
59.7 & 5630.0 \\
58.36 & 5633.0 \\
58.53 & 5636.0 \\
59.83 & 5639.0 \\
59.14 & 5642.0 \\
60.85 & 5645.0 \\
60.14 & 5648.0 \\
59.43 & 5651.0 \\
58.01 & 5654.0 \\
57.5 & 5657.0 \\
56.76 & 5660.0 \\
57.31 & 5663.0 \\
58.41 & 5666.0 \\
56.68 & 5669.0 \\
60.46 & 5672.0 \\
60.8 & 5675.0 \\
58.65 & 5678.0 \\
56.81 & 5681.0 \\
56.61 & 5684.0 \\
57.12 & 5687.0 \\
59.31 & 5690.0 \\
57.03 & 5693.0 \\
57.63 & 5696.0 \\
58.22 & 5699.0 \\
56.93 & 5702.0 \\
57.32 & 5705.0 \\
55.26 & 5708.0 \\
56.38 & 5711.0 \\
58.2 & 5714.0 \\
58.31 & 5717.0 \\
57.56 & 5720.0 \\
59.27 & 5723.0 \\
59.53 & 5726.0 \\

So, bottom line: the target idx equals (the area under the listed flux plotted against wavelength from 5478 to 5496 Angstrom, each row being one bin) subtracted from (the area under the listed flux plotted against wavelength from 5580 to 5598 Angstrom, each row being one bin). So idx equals -30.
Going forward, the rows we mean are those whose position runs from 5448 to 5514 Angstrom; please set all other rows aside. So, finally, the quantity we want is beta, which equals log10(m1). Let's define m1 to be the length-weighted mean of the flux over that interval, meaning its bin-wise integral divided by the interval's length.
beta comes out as 1.775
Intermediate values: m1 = 59.5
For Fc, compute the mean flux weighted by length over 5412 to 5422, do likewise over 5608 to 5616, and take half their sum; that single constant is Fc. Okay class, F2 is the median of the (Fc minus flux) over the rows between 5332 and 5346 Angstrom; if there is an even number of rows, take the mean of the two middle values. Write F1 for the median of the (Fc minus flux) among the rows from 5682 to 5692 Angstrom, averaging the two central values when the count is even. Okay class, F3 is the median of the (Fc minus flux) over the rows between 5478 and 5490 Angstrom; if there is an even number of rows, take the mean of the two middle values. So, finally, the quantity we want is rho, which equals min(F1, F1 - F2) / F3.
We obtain 10.9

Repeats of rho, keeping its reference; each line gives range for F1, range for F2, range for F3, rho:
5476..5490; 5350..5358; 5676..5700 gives 0.3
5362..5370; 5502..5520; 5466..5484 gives 1.2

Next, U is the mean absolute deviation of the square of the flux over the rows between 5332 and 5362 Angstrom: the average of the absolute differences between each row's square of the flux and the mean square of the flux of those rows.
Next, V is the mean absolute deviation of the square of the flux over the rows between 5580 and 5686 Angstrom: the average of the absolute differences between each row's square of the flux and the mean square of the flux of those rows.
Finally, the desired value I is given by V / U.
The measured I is 1.05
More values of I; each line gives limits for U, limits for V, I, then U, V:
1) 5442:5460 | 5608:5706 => 0.95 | 140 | 132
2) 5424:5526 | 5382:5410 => 1.10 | 113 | 125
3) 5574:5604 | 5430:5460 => 1.22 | 99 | 120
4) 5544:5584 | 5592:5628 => 0.91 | 125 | 114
